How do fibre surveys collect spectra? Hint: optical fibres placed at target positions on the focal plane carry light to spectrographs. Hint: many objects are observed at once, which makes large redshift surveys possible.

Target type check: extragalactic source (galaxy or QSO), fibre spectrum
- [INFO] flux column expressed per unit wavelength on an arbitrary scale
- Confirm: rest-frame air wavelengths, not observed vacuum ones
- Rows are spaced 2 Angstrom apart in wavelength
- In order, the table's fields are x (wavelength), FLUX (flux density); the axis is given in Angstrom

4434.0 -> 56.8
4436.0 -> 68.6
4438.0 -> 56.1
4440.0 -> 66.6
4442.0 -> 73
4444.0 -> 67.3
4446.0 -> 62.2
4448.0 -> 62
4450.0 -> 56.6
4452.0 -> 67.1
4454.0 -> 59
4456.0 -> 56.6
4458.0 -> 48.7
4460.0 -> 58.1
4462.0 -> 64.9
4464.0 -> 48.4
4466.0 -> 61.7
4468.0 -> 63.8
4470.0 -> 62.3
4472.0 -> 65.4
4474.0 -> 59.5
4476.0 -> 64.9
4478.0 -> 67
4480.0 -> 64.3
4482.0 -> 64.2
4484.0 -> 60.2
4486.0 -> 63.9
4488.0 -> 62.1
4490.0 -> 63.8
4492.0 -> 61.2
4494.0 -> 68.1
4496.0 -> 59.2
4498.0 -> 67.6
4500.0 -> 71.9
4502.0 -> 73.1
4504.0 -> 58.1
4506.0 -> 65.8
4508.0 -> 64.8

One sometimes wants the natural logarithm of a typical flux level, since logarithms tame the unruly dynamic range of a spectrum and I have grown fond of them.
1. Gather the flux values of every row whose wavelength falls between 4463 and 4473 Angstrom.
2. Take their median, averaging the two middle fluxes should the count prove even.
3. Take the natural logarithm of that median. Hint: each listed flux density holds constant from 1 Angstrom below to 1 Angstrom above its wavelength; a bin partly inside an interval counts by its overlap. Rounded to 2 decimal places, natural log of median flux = 4.13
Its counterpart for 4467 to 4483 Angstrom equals 4.16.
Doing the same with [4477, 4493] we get 4.16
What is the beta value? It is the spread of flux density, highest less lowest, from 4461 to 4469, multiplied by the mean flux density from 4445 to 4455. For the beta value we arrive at 1013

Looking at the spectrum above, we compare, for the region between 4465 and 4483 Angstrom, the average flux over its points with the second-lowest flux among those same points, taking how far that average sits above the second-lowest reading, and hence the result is 2.0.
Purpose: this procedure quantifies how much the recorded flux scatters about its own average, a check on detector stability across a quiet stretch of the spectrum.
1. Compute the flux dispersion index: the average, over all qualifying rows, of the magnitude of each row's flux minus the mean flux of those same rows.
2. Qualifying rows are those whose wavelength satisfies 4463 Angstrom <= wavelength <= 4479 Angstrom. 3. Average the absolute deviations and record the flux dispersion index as 3.8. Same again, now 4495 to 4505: 5.9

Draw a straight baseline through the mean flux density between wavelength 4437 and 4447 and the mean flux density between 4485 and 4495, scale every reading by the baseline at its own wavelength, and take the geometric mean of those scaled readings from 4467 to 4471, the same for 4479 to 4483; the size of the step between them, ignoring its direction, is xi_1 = 0.02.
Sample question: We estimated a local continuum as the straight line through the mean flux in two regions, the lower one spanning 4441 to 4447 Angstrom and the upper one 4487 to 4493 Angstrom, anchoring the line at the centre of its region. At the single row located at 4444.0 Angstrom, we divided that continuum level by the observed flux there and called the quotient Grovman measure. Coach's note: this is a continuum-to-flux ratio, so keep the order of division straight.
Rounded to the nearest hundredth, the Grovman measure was 1.00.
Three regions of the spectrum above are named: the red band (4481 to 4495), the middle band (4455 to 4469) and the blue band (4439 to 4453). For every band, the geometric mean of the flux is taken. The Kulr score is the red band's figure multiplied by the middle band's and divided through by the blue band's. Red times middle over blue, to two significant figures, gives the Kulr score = 56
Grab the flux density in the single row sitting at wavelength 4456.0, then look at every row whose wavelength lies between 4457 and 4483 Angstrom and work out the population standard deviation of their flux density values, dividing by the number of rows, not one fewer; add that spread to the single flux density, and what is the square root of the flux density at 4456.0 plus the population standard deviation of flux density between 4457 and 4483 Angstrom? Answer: 7.9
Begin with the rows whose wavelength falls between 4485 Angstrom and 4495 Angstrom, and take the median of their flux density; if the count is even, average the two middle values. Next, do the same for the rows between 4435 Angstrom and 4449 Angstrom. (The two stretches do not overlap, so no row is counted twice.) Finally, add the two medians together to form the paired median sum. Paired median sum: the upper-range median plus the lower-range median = 130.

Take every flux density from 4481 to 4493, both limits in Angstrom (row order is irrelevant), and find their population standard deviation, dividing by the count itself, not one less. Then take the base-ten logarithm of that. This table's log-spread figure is 0.18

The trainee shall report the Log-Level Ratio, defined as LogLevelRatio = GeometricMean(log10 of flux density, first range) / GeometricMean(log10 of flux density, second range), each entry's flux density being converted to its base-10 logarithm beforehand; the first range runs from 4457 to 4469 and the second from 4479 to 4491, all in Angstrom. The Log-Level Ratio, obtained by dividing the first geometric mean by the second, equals 0.98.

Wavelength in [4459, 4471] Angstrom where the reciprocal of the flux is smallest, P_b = 4462.0 Angstrom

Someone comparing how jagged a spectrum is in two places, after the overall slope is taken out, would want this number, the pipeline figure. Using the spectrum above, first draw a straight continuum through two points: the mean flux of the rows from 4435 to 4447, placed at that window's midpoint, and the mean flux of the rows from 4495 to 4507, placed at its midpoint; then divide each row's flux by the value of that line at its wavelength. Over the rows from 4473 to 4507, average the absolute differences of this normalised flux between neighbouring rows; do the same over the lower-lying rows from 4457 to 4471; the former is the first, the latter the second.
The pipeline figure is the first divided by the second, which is 0.58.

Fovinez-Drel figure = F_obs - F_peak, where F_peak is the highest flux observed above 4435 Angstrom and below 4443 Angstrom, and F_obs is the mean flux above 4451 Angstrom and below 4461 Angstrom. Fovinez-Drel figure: -15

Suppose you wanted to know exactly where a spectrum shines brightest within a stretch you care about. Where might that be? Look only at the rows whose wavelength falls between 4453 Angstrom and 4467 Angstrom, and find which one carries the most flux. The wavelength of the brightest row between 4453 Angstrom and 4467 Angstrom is 4462.0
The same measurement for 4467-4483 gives 4478.0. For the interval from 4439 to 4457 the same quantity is 4442.0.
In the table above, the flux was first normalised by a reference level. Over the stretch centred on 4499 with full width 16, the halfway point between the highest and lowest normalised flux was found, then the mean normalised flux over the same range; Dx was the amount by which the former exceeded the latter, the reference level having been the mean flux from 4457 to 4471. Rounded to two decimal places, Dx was 0.00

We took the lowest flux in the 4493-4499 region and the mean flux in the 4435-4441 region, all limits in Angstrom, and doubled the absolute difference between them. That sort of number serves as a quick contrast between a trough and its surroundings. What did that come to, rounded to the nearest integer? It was 9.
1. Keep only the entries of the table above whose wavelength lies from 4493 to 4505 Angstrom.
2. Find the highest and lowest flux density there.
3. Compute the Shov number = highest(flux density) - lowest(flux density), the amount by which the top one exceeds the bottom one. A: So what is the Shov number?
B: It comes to 15.0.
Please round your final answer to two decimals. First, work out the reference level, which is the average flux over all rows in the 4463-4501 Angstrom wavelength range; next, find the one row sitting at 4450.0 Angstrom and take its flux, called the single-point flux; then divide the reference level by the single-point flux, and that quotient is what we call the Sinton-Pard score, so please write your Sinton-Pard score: 1.12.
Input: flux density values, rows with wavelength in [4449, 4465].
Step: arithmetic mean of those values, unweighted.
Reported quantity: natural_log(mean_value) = 4.05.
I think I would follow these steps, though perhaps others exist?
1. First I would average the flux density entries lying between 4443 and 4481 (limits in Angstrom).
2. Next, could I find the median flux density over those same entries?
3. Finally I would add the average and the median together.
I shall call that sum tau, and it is 123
